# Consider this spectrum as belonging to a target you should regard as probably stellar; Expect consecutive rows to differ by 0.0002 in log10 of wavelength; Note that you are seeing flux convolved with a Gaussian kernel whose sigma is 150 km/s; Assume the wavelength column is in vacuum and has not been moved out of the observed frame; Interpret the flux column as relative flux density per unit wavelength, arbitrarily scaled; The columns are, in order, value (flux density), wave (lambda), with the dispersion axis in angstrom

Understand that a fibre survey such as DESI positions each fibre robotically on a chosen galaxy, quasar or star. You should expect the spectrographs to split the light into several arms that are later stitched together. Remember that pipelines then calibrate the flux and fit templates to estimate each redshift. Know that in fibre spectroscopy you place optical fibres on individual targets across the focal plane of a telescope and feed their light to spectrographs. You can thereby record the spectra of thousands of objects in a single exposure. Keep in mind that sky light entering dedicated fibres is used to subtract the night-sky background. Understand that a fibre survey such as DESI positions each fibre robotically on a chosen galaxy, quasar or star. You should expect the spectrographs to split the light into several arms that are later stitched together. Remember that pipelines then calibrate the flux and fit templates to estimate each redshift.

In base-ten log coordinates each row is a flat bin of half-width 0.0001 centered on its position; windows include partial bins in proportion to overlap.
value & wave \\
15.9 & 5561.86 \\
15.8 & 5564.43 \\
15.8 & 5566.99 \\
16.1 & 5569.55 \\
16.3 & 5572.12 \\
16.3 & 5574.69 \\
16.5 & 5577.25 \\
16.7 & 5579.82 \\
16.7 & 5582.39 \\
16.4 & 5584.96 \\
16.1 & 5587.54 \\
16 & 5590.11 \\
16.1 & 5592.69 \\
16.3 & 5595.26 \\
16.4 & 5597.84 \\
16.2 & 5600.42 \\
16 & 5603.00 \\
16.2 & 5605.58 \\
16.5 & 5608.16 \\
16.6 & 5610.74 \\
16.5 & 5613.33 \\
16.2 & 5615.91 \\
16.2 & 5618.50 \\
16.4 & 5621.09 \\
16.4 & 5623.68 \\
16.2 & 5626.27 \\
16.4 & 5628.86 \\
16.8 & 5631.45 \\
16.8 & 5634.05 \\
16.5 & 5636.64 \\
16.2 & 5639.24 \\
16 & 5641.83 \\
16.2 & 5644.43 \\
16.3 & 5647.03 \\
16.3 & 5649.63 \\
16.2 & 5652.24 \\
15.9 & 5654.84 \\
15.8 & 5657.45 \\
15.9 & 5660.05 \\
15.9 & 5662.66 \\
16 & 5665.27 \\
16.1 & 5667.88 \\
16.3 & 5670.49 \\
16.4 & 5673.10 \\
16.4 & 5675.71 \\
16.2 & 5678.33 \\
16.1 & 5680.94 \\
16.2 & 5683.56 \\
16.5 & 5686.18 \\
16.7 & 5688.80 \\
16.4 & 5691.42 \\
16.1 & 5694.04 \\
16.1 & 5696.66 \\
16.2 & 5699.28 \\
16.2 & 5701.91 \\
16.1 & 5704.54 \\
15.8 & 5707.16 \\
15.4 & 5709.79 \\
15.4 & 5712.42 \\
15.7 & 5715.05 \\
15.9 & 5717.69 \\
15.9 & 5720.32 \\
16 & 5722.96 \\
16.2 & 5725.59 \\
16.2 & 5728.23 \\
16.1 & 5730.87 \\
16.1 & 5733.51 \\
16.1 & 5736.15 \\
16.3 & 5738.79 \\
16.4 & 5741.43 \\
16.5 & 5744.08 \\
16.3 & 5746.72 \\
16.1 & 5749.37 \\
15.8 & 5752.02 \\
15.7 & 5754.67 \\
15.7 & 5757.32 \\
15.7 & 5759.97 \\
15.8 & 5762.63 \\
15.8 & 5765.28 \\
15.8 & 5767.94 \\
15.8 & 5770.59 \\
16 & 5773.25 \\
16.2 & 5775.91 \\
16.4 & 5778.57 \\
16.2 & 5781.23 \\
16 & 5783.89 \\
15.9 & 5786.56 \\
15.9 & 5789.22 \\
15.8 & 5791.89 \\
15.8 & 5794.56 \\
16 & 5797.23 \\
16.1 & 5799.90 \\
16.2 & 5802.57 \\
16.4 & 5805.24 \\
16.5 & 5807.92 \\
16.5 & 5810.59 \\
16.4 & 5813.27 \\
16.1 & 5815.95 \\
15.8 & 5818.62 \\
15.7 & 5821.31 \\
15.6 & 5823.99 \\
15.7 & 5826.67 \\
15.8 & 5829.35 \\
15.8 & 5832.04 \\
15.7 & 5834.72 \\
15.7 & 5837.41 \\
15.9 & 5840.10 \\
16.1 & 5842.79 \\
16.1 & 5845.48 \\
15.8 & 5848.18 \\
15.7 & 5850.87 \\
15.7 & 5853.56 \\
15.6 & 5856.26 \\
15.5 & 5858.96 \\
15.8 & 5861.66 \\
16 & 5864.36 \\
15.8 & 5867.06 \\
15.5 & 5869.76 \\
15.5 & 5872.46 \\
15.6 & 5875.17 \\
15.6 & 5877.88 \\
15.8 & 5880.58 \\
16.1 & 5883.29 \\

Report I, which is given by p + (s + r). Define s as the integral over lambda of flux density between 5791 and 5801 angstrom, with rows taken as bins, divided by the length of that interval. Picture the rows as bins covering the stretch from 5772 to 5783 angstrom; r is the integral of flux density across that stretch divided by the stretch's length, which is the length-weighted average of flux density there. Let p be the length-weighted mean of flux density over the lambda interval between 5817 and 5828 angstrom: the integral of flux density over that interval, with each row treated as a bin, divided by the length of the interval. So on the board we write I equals 47.8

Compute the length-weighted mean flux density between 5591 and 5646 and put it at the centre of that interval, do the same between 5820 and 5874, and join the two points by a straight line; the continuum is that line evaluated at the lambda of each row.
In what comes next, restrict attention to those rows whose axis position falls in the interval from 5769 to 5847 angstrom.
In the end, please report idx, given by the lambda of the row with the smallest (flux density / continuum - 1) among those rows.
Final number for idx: 5823.99 angstrom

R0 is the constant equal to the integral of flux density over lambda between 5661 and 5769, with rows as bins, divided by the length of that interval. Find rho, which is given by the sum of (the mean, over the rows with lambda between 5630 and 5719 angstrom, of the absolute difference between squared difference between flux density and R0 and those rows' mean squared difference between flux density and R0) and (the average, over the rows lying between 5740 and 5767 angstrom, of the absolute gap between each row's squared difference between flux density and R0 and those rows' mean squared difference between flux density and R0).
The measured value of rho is 0.161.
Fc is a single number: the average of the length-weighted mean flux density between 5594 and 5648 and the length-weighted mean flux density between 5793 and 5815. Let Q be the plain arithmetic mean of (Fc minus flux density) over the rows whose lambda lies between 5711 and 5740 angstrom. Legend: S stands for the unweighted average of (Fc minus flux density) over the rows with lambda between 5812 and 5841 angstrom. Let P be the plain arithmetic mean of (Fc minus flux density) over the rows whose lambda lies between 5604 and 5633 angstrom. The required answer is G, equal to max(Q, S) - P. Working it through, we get 0.56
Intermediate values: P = -0.11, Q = 0.30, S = 0.45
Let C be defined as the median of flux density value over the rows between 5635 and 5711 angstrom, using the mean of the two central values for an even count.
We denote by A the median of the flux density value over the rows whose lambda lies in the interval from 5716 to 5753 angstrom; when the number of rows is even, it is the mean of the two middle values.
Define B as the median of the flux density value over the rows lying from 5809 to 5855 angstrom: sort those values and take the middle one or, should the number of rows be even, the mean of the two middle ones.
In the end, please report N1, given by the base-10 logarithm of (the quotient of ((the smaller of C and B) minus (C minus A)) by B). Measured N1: -0.003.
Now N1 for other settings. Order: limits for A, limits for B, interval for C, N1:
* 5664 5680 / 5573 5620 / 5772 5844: -0.001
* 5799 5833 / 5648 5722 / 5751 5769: 0.000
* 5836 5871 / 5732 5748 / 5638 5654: -0.014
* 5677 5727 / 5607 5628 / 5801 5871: -0.008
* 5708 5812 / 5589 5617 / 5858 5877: -0.005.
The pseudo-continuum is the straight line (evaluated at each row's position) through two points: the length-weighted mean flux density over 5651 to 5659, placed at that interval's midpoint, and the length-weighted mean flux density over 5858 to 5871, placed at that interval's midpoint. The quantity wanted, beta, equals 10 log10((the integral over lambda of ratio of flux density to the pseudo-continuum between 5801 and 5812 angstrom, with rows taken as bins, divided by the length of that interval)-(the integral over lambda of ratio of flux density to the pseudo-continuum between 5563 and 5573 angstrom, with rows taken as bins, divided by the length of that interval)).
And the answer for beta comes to -14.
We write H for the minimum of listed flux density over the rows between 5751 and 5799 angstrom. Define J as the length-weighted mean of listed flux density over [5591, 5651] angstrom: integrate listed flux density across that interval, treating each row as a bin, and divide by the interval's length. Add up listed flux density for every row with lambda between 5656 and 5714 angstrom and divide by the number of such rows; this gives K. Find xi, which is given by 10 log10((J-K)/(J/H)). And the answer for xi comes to -6.5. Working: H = 15.7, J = 16.3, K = 16.1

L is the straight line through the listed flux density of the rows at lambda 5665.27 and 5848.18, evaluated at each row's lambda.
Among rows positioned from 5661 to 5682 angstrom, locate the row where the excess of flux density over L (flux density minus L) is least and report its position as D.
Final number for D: 5662.66 angstrom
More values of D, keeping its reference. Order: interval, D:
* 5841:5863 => 5858.96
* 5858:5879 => 5858.96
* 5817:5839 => 5823.99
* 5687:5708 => 5707.16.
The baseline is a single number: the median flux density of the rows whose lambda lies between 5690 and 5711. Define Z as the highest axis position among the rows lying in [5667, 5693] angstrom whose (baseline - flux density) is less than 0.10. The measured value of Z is 5691.42 angstrom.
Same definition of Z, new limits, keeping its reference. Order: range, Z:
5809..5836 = 5815.95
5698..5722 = 5704.54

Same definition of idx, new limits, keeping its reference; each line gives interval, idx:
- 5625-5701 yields 5657.45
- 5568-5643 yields 5590.11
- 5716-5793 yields 5754.67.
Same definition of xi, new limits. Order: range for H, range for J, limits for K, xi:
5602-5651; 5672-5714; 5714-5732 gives -8.7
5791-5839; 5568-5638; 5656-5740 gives -5.8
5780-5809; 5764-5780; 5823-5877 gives -5.9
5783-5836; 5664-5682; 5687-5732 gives -7.2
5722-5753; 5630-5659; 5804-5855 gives -5.0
